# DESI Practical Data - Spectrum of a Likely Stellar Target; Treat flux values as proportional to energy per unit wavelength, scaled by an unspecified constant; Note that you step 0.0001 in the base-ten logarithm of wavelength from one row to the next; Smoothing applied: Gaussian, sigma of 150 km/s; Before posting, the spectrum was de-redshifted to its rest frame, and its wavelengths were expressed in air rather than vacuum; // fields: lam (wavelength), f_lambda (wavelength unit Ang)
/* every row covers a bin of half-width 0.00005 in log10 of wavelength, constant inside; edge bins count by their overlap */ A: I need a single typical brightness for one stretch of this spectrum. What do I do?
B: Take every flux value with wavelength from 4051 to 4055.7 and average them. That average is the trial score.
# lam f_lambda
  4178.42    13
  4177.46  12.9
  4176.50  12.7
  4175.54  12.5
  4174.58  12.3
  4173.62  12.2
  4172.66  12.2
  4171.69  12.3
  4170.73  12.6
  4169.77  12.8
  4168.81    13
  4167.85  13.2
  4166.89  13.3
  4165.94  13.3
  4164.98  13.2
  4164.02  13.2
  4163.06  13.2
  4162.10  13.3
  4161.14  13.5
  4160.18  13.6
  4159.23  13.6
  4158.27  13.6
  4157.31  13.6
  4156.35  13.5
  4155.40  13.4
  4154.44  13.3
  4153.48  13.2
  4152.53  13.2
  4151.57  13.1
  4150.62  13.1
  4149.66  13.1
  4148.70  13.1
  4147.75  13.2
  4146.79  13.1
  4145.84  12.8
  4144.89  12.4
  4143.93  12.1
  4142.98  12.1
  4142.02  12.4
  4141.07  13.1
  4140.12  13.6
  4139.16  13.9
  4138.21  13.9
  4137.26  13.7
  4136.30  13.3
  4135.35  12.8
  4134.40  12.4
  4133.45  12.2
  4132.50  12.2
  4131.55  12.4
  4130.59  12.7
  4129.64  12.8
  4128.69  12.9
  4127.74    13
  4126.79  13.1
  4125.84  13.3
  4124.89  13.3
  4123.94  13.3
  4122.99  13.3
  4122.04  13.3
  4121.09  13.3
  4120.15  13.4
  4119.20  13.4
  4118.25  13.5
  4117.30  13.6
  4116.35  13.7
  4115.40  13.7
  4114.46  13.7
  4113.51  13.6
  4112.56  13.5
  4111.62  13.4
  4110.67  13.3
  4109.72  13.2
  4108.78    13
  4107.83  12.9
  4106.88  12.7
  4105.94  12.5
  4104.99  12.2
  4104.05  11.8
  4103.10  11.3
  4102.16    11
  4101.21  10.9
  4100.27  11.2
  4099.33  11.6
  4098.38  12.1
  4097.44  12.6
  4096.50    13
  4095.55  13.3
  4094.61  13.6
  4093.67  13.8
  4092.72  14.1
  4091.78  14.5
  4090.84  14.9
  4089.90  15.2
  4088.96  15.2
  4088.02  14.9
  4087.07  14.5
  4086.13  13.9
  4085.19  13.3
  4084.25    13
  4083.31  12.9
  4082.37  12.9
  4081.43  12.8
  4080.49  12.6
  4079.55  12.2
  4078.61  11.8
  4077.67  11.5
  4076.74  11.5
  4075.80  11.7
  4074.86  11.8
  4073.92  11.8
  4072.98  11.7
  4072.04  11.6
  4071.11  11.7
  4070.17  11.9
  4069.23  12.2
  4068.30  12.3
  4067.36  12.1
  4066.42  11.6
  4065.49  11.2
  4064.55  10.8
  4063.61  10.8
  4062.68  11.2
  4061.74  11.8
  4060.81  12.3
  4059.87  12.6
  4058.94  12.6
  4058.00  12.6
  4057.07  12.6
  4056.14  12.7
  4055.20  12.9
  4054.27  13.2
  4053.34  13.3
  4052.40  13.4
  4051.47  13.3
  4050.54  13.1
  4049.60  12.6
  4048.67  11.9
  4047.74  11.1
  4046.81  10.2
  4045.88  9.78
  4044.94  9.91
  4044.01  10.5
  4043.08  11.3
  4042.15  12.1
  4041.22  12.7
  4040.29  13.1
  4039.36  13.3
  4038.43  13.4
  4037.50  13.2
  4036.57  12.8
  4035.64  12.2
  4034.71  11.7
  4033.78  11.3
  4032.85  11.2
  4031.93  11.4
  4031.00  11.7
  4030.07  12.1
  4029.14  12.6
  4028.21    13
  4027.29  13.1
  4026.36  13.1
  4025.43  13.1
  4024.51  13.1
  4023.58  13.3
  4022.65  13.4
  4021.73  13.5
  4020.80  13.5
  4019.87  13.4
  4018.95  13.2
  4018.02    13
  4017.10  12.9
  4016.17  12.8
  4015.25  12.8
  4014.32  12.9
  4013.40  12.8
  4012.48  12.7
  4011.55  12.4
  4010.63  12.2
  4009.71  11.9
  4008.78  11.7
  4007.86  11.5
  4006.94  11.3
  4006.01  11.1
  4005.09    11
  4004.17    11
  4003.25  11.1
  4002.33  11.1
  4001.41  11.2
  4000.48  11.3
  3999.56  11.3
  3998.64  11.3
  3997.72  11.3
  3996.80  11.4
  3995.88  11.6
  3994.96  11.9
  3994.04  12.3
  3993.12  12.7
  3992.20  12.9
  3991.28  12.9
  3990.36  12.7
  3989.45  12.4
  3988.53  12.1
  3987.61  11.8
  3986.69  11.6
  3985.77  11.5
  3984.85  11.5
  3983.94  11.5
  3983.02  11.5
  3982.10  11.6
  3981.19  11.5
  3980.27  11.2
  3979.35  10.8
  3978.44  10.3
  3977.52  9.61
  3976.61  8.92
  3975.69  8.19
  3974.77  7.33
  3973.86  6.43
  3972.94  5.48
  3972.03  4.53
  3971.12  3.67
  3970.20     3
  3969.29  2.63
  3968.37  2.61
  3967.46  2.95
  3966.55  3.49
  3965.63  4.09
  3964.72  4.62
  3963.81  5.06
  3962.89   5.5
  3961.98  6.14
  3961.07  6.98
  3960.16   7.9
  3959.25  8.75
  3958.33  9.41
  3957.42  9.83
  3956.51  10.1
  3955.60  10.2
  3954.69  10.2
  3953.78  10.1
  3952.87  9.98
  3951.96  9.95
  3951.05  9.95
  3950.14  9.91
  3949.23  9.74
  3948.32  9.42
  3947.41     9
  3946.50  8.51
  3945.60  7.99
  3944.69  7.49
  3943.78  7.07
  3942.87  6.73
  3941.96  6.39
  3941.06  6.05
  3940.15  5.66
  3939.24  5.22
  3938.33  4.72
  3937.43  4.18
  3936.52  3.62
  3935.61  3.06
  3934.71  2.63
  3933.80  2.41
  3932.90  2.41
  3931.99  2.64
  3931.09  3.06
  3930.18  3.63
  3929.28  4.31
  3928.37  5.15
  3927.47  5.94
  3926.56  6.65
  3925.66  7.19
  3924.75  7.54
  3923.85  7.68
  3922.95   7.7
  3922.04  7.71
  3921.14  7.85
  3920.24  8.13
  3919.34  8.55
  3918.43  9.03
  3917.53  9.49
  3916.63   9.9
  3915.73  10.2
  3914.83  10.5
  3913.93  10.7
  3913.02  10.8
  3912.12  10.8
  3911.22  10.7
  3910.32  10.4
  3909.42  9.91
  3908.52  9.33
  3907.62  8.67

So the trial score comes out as 13.2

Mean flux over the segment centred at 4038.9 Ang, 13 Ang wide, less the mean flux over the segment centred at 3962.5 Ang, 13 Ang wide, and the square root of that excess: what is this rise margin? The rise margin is 2.4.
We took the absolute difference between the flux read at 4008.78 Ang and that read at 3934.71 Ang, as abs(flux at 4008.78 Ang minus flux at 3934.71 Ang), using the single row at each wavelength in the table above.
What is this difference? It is 9.1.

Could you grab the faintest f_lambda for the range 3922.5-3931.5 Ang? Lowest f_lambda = 3.06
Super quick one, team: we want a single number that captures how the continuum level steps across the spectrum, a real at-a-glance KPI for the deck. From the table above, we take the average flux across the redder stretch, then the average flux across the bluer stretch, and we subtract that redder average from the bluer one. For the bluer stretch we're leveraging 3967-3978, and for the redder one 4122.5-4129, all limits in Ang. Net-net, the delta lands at -7.7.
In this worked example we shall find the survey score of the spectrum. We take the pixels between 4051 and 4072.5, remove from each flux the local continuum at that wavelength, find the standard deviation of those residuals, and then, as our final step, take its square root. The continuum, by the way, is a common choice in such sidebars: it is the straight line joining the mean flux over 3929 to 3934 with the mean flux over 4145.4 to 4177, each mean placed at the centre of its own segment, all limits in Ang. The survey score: 1.0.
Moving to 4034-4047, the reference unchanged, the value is 1.2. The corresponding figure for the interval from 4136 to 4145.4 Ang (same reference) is 0.9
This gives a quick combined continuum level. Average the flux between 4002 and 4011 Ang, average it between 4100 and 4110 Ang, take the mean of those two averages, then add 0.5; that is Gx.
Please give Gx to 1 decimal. 12.2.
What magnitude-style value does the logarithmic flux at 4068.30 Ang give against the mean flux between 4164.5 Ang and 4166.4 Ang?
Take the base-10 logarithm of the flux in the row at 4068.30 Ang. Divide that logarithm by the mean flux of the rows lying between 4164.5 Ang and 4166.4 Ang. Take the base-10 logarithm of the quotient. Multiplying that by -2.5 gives 2.71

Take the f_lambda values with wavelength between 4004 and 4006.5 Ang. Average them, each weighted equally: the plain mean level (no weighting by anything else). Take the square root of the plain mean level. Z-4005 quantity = 3.32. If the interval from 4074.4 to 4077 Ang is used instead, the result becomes 3.42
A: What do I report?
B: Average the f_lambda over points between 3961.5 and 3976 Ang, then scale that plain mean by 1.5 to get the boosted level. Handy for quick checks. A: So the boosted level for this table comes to 7.1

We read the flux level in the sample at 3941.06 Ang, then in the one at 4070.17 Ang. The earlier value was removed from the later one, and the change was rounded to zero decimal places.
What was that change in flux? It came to 6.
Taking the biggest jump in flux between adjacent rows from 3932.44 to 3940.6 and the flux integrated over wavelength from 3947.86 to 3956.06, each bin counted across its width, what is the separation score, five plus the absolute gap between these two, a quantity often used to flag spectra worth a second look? 86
